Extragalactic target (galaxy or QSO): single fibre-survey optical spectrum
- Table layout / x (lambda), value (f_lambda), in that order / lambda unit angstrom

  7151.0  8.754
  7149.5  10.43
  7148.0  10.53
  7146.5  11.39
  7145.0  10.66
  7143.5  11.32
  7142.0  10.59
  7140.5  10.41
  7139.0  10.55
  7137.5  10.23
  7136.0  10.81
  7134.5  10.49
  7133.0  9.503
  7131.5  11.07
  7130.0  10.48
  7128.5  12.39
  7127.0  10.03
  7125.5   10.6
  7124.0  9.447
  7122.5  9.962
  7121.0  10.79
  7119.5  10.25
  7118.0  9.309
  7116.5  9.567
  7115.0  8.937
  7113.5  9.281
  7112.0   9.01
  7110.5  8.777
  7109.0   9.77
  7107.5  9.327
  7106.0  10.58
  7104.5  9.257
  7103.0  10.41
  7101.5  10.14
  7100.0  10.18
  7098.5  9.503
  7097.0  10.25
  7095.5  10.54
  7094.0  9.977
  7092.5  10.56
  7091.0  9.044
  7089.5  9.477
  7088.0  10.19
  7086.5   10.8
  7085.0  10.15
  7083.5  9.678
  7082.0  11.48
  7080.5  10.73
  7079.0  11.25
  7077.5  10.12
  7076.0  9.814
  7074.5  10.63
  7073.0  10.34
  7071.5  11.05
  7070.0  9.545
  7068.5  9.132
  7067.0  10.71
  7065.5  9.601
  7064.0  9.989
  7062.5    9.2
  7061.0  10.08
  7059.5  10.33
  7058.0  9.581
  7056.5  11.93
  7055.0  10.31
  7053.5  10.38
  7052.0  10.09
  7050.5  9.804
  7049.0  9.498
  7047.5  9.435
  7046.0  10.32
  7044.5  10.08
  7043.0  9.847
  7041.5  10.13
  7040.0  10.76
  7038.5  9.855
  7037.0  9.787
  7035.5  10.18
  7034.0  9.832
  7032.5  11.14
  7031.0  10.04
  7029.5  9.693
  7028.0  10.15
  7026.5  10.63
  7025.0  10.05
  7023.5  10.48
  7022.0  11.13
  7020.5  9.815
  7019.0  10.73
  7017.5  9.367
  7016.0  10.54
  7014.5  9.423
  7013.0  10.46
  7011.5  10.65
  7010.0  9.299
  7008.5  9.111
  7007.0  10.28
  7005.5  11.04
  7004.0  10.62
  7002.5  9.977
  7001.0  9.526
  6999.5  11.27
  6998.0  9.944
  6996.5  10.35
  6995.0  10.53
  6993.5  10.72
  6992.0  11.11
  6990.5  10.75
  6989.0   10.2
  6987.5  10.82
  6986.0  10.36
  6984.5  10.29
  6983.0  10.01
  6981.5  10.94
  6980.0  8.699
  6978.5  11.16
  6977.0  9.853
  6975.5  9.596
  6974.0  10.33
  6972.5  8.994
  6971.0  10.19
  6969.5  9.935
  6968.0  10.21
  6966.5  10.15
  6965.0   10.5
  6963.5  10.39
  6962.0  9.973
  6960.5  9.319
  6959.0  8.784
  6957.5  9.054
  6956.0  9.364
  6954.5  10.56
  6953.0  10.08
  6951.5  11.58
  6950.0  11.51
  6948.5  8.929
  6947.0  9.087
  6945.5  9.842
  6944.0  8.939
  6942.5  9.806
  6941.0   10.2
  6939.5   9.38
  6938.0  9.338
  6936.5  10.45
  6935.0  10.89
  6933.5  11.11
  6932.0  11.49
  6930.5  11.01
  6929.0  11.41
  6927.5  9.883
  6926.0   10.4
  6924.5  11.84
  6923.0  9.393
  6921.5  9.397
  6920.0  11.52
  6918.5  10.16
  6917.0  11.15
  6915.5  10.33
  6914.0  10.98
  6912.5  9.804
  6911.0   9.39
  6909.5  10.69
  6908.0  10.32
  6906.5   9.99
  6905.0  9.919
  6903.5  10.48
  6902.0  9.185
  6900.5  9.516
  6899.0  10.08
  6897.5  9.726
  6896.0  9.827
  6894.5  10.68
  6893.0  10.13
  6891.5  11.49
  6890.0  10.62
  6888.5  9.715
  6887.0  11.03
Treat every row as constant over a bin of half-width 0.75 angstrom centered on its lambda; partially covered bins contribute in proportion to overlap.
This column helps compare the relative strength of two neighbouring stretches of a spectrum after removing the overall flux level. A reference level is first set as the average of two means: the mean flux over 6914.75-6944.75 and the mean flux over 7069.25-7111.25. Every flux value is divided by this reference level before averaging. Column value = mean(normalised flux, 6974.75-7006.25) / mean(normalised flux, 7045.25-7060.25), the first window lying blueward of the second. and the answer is 1.02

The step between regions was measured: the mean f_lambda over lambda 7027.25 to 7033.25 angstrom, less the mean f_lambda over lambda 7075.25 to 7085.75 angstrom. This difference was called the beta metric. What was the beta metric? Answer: -0.2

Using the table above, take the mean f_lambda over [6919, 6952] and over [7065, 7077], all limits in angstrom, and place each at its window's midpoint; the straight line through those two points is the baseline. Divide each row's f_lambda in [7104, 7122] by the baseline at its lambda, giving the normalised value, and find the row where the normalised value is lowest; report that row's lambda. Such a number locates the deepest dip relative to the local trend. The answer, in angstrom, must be 7110.5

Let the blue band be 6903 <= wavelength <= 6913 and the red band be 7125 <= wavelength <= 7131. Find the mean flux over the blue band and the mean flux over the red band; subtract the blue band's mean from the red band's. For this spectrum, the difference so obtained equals 0.8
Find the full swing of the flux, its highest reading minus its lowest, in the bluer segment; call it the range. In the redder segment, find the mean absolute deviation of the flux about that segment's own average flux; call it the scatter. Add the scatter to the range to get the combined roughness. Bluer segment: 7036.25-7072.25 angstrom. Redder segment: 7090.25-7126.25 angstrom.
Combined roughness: 3.34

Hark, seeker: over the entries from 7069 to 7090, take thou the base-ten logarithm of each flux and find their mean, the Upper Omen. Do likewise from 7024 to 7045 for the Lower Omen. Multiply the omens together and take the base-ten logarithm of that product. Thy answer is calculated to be 0.0093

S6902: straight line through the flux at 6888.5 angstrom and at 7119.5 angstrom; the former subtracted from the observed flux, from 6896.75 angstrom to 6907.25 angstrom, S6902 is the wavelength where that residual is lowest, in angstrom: 6902.0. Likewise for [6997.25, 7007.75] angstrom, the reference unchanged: 7001.0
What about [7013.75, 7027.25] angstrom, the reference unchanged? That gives 7017.5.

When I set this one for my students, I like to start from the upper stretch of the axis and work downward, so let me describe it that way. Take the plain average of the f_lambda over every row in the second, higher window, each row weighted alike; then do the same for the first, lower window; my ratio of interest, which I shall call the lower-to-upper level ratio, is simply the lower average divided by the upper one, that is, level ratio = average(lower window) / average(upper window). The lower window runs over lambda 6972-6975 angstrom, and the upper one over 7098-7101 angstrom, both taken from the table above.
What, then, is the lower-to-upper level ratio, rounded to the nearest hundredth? 0.98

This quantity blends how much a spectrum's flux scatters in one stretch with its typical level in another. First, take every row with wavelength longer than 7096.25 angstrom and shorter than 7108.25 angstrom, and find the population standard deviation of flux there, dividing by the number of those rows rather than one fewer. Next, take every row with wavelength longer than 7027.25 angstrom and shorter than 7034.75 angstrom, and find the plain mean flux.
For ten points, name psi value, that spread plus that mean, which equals 10.7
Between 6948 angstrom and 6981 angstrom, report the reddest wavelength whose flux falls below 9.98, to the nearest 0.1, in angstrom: 6980.0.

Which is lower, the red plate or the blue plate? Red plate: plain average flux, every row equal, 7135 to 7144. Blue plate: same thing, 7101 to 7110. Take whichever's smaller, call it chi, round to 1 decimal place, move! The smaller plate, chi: 9.9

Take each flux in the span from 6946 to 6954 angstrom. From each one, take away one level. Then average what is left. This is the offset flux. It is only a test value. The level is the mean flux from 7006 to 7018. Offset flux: 0.3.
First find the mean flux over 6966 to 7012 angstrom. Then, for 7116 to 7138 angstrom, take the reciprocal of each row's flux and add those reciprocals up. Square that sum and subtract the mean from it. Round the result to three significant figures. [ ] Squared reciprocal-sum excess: -8.09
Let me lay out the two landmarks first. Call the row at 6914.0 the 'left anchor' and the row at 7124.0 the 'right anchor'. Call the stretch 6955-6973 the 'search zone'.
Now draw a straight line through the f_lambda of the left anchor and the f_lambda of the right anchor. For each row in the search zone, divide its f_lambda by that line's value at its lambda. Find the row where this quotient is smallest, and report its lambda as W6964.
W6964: 6959.0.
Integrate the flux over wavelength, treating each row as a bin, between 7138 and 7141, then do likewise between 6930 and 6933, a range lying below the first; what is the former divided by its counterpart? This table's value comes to 0.93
